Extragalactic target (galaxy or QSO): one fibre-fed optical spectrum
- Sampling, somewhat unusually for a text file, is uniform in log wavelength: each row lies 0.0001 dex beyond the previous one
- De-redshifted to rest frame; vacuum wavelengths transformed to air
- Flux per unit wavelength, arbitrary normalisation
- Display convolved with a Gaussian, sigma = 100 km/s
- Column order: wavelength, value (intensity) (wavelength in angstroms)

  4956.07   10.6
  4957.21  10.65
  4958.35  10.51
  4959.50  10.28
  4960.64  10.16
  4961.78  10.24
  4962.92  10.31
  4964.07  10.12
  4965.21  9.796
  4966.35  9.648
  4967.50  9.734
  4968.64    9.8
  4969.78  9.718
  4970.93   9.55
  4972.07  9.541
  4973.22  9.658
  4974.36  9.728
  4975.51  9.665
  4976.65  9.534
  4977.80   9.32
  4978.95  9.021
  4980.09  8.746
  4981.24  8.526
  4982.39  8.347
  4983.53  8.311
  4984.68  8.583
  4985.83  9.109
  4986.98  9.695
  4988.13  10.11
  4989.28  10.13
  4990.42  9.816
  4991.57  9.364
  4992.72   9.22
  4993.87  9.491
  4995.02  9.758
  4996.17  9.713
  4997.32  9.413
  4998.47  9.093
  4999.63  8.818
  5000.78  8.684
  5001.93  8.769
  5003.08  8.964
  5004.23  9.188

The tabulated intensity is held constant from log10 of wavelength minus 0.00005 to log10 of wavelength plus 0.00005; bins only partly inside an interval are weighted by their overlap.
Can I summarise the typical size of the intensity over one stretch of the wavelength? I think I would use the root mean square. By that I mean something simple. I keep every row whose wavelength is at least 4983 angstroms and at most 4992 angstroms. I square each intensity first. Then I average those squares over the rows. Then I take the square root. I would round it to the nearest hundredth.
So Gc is 9.41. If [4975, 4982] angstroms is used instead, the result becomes 9.14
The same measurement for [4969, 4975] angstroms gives 9.64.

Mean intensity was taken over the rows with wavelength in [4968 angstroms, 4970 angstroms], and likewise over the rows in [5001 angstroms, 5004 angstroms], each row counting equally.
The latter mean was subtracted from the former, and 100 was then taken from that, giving -99.1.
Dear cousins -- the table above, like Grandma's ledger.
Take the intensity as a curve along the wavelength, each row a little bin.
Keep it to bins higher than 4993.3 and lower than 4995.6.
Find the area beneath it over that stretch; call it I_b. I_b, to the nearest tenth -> 22.1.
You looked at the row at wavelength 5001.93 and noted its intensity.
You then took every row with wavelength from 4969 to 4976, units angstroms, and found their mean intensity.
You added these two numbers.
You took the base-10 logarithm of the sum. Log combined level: 1.27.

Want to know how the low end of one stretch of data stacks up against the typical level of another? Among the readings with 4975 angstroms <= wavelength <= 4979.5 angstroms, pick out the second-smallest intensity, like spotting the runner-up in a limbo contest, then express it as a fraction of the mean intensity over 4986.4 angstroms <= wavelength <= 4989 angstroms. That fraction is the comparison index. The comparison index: 0.94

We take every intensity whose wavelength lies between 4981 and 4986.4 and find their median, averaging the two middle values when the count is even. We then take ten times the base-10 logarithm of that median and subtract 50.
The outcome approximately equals -40.7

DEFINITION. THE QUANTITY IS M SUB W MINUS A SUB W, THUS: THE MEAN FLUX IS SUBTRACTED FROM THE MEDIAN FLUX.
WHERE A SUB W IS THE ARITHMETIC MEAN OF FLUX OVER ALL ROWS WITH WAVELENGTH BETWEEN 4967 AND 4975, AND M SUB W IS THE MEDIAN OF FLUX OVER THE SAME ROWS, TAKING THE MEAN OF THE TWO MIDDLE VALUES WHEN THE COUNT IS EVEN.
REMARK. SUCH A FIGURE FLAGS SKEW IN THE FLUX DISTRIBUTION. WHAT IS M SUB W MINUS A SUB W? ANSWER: 0.04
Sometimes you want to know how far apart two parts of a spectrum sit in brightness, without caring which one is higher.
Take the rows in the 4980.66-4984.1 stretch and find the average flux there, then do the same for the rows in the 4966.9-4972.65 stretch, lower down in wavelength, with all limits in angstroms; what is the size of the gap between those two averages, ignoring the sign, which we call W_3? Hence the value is 1.3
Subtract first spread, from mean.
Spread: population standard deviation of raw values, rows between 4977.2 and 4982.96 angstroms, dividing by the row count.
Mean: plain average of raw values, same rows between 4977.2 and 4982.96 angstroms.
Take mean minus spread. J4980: 8.4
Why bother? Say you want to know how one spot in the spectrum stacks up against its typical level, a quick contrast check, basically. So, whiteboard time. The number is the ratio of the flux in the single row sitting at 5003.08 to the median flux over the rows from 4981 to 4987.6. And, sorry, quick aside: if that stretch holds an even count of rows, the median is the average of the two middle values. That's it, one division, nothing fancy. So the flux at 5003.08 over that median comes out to 1.05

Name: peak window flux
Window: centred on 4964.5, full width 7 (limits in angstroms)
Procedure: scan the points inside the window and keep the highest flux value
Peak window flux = 10.31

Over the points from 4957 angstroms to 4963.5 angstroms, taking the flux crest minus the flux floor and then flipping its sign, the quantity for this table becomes -0.49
